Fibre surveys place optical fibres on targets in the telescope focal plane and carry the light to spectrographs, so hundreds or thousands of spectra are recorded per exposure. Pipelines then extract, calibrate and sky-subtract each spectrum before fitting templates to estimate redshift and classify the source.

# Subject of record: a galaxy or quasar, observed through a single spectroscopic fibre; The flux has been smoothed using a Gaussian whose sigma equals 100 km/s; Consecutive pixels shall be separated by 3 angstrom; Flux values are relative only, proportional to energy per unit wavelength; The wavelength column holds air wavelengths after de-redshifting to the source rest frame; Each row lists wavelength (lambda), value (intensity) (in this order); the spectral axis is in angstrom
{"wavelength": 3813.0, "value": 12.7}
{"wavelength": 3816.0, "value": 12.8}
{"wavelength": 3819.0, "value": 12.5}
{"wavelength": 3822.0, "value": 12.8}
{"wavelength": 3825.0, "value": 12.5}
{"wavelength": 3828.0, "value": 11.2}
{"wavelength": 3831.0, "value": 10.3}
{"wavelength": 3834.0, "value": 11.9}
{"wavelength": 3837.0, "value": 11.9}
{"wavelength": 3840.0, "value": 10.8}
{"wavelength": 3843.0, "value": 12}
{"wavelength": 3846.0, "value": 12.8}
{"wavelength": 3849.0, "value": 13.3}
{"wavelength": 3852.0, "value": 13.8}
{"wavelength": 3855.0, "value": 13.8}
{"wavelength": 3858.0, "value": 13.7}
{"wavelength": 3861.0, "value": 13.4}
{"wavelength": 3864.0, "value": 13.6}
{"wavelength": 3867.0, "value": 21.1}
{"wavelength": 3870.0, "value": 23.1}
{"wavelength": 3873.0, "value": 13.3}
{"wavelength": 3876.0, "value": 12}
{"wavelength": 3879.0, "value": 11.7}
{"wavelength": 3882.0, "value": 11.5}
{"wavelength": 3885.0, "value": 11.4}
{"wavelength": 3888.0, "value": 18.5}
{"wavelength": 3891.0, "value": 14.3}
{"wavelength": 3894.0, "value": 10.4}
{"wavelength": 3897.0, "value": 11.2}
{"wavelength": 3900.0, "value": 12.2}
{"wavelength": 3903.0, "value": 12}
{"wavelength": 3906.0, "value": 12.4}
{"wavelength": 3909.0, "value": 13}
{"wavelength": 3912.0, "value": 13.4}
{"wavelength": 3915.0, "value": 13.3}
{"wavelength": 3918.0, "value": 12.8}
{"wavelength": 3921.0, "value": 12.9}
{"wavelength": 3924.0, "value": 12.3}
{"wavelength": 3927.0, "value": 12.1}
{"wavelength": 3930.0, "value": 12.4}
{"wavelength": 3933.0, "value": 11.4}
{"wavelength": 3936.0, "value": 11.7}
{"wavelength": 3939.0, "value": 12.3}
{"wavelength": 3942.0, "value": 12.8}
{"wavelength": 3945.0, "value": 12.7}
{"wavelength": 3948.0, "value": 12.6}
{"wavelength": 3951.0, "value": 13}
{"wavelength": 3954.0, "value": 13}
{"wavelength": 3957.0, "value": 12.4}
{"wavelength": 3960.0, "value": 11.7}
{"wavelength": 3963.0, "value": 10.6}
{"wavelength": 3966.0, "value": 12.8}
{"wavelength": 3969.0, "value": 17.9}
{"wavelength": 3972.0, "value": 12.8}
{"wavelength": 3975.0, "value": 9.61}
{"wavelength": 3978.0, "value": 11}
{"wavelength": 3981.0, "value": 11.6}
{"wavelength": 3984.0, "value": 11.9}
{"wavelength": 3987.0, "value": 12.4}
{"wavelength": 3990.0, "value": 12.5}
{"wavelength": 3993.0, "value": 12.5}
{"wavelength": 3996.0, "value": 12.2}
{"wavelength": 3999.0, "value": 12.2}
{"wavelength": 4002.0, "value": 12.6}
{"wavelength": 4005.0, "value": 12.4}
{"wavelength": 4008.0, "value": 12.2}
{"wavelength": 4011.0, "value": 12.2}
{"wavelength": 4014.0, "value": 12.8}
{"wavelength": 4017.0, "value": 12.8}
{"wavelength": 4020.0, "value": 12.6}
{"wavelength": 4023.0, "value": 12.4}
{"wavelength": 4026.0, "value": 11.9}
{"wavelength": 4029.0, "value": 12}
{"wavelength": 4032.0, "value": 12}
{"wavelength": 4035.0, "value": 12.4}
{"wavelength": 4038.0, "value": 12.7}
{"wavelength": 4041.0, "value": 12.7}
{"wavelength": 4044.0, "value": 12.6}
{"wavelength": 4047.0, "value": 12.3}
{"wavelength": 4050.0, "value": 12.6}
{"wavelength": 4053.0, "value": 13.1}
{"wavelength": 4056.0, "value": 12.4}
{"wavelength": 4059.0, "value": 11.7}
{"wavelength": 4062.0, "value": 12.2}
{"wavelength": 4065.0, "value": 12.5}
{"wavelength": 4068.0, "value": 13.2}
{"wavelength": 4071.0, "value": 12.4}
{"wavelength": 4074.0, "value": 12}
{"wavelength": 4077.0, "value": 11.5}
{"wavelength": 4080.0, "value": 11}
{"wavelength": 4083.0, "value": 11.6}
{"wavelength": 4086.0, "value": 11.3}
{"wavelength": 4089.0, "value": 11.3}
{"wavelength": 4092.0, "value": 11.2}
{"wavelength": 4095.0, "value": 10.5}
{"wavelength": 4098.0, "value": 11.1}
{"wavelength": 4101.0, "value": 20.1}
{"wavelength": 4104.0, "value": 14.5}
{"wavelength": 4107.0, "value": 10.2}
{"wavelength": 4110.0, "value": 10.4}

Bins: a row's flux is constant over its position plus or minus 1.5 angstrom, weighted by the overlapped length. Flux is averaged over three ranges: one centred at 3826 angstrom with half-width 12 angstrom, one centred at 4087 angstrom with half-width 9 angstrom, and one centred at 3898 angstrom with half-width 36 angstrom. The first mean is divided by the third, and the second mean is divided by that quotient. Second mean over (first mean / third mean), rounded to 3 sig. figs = 12.5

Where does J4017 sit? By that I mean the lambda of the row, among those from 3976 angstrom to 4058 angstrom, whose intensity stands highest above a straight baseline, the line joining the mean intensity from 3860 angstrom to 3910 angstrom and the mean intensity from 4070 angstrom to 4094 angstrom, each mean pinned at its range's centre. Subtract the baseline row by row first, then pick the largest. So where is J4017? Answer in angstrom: 4053.0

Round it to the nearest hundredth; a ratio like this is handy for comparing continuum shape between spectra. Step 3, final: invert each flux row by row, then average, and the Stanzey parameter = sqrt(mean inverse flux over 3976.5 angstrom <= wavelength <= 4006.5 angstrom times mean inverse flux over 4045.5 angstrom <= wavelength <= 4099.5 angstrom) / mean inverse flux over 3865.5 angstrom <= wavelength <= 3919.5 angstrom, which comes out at 1.10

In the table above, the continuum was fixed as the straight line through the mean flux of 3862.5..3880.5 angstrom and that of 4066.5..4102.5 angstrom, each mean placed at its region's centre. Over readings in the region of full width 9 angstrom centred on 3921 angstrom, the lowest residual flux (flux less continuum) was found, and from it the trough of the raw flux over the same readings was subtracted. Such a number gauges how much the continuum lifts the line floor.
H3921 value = -14.9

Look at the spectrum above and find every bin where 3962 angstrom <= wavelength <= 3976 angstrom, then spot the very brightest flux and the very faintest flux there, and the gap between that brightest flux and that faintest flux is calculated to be 8.3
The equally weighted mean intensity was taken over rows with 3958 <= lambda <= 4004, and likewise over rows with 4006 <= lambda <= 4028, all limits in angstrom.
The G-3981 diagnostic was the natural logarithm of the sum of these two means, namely 3.21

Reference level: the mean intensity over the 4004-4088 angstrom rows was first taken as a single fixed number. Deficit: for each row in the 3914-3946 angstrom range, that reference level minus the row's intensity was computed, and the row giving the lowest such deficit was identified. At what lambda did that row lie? 3915.0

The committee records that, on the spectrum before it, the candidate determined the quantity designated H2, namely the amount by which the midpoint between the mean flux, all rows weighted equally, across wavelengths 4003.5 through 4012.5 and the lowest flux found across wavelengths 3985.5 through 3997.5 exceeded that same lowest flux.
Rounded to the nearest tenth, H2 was 0.0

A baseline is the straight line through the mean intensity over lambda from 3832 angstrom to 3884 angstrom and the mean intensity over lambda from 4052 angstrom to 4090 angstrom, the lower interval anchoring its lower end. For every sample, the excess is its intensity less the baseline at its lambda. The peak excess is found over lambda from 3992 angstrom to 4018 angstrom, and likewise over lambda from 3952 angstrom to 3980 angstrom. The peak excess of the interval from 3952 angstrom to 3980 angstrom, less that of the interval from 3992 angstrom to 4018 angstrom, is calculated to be 5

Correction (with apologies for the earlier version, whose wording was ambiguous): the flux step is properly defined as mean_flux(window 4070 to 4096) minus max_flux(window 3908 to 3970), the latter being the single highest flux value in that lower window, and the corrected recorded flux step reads -6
